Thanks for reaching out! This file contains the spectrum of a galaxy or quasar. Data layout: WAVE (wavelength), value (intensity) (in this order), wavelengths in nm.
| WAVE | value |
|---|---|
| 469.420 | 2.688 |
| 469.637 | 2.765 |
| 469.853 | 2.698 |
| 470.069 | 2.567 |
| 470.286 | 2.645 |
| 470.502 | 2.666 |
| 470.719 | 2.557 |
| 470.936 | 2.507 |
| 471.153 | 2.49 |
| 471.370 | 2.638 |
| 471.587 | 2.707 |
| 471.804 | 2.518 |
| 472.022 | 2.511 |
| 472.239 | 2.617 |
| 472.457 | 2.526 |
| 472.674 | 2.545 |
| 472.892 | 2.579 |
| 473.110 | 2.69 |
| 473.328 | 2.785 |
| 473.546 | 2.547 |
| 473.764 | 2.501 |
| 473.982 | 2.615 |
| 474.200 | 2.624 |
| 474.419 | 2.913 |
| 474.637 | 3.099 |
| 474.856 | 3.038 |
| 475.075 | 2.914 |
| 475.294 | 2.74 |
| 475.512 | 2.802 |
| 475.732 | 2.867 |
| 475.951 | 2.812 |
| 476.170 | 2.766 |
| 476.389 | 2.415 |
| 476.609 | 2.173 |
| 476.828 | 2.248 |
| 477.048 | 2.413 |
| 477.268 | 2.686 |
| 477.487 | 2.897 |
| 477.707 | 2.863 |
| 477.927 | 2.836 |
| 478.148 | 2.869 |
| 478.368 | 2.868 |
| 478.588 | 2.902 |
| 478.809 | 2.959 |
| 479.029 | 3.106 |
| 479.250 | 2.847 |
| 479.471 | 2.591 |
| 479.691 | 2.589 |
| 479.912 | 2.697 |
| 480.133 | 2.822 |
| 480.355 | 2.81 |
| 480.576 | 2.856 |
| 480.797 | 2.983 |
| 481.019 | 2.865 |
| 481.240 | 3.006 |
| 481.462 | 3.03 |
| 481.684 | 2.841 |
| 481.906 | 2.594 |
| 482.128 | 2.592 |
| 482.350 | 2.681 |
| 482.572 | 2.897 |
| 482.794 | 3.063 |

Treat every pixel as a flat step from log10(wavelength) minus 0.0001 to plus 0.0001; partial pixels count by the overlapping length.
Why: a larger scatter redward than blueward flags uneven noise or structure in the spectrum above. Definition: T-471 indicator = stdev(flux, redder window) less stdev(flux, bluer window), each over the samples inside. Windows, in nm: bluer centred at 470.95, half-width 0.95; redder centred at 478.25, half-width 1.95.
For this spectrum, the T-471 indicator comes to 0.18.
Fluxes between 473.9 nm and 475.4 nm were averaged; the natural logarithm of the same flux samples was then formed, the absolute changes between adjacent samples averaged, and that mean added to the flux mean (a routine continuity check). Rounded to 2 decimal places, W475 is 2.90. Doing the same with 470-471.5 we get 2.61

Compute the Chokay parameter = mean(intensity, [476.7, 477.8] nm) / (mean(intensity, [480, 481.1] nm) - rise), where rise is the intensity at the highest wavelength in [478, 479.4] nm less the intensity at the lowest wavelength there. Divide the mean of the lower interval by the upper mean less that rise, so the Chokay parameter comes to 0.91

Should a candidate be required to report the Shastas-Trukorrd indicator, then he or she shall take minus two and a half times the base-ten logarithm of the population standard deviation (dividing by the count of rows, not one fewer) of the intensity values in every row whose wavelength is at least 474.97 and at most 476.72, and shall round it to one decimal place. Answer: 1.6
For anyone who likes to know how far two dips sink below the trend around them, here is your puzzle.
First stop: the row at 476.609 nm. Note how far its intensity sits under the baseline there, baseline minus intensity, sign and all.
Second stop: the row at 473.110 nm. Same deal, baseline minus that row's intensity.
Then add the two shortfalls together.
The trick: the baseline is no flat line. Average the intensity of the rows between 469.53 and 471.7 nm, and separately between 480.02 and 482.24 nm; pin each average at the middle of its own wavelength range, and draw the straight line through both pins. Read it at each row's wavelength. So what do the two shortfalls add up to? 0.56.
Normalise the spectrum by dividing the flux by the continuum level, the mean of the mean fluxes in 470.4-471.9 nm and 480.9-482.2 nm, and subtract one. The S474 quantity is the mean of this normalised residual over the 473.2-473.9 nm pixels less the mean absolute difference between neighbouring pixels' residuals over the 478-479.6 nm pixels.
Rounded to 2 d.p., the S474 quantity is -0.08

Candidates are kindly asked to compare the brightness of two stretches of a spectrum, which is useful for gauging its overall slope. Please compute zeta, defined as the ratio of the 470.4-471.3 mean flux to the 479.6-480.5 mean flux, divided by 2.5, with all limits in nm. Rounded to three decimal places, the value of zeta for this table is 0.374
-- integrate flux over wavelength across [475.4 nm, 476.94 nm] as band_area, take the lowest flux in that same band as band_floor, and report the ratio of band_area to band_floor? 1.8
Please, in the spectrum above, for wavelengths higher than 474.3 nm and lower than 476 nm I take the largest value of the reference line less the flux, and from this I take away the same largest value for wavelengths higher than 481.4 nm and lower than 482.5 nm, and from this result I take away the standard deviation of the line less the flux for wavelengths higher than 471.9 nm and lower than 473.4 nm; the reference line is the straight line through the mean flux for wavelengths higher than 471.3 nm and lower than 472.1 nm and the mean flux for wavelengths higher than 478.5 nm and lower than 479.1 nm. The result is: -0.60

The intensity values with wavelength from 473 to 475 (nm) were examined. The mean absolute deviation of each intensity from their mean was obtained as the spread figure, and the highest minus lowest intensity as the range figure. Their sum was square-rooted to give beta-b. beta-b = 0.88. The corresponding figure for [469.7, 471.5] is 0.52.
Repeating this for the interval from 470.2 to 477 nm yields 1.04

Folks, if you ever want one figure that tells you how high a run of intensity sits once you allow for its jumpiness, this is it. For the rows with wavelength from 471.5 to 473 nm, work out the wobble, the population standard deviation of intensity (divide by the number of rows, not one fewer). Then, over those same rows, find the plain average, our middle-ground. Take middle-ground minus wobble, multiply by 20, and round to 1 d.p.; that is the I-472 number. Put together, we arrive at 50.1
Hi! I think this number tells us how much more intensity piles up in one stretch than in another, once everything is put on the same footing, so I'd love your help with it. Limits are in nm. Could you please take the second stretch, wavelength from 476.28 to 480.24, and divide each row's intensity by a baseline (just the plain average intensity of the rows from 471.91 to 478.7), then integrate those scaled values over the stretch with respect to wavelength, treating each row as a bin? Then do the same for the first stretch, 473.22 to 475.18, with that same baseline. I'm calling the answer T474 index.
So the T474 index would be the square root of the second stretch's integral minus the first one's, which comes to 1.40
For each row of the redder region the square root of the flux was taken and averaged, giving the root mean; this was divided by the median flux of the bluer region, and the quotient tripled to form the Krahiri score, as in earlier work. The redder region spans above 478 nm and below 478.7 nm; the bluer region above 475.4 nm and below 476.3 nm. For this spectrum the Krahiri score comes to 1.81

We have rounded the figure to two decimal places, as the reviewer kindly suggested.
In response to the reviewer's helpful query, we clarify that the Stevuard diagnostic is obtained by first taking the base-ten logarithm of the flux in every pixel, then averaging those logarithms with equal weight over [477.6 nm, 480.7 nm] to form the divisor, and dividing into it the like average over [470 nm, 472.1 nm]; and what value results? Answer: 0.91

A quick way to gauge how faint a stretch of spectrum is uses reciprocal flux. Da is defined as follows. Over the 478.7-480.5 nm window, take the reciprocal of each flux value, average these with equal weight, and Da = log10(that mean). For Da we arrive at -0.446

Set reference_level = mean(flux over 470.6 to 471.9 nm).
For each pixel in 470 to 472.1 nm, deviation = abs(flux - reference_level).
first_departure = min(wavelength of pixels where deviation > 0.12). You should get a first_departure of 471.587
